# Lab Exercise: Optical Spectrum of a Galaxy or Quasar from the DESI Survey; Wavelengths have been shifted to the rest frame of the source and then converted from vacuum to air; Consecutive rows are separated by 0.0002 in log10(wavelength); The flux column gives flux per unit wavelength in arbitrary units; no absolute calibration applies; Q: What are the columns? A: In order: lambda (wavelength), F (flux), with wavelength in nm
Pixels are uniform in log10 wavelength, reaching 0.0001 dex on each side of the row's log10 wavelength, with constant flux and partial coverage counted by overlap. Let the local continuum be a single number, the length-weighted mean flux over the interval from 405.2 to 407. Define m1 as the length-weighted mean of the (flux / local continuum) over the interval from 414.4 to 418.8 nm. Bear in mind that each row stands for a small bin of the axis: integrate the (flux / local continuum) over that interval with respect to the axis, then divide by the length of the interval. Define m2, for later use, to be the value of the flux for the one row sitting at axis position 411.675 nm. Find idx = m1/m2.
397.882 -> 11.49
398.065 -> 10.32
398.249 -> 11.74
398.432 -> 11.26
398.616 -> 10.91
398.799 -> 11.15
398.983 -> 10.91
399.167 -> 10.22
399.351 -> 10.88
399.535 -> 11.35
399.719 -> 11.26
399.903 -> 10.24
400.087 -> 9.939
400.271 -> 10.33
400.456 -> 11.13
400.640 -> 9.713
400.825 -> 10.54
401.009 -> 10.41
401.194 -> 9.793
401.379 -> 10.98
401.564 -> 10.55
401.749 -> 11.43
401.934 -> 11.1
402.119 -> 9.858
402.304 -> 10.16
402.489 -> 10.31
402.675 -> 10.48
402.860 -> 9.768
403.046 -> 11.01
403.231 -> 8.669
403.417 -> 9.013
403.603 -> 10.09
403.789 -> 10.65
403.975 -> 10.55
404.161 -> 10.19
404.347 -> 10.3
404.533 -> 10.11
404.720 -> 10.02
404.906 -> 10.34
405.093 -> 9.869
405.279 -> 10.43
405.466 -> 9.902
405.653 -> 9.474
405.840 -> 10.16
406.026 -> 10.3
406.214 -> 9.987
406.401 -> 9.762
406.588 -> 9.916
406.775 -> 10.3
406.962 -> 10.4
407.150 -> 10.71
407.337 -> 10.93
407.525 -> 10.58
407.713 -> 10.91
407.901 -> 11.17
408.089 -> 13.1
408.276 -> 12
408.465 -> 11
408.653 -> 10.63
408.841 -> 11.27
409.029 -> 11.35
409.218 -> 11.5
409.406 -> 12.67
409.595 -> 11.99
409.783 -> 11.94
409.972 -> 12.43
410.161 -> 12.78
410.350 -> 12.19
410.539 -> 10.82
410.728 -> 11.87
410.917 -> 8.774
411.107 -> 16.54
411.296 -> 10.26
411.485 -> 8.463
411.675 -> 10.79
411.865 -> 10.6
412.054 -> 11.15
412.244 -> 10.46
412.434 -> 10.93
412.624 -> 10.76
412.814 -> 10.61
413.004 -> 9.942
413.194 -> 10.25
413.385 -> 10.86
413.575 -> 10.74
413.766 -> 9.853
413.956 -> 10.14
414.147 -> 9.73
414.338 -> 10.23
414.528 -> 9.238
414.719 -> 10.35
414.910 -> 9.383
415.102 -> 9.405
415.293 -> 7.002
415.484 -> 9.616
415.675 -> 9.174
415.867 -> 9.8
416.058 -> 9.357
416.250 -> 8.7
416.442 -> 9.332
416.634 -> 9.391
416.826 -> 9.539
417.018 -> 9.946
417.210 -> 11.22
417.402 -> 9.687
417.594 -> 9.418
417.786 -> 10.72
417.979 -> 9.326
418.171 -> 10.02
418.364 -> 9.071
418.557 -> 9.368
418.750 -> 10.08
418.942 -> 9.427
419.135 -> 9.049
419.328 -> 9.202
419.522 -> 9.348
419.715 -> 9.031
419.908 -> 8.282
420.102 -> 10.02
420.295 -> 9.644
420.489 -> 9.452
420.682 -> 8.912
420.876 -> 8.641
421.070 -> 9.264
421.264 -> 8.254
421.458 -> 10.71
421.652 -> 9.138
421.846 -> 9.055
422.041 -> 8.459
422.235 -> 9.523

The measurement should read 0.088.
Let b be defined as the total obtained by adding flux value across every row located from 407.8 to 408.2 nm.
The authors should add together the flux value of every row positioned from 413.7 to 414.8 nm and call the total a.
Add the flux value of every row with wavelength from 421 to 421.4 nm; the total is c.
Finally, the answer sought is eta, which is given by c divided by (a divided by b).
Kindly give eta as 7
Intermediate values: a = 60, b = 24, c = 18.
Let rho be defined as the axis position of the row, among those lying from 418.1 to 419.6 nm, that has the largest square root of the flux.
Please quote 418.750 nm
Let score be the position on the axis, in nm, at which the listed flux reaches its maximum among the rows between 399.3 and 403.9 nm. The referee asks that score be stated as 401.749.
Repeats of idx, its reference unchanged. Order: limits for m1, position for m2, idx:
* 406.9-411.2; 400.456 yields 0.104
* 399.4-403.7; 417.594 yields 0.109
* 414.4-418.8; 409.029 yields 0.084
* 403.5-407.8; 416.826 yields 0.107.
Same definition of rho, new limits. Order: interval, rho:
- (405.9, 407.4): 407.337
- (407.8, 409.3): 408.089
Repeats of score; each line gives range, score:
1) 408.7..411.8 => 411.107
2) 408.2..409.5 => 409.406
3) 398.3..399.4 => 398.432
